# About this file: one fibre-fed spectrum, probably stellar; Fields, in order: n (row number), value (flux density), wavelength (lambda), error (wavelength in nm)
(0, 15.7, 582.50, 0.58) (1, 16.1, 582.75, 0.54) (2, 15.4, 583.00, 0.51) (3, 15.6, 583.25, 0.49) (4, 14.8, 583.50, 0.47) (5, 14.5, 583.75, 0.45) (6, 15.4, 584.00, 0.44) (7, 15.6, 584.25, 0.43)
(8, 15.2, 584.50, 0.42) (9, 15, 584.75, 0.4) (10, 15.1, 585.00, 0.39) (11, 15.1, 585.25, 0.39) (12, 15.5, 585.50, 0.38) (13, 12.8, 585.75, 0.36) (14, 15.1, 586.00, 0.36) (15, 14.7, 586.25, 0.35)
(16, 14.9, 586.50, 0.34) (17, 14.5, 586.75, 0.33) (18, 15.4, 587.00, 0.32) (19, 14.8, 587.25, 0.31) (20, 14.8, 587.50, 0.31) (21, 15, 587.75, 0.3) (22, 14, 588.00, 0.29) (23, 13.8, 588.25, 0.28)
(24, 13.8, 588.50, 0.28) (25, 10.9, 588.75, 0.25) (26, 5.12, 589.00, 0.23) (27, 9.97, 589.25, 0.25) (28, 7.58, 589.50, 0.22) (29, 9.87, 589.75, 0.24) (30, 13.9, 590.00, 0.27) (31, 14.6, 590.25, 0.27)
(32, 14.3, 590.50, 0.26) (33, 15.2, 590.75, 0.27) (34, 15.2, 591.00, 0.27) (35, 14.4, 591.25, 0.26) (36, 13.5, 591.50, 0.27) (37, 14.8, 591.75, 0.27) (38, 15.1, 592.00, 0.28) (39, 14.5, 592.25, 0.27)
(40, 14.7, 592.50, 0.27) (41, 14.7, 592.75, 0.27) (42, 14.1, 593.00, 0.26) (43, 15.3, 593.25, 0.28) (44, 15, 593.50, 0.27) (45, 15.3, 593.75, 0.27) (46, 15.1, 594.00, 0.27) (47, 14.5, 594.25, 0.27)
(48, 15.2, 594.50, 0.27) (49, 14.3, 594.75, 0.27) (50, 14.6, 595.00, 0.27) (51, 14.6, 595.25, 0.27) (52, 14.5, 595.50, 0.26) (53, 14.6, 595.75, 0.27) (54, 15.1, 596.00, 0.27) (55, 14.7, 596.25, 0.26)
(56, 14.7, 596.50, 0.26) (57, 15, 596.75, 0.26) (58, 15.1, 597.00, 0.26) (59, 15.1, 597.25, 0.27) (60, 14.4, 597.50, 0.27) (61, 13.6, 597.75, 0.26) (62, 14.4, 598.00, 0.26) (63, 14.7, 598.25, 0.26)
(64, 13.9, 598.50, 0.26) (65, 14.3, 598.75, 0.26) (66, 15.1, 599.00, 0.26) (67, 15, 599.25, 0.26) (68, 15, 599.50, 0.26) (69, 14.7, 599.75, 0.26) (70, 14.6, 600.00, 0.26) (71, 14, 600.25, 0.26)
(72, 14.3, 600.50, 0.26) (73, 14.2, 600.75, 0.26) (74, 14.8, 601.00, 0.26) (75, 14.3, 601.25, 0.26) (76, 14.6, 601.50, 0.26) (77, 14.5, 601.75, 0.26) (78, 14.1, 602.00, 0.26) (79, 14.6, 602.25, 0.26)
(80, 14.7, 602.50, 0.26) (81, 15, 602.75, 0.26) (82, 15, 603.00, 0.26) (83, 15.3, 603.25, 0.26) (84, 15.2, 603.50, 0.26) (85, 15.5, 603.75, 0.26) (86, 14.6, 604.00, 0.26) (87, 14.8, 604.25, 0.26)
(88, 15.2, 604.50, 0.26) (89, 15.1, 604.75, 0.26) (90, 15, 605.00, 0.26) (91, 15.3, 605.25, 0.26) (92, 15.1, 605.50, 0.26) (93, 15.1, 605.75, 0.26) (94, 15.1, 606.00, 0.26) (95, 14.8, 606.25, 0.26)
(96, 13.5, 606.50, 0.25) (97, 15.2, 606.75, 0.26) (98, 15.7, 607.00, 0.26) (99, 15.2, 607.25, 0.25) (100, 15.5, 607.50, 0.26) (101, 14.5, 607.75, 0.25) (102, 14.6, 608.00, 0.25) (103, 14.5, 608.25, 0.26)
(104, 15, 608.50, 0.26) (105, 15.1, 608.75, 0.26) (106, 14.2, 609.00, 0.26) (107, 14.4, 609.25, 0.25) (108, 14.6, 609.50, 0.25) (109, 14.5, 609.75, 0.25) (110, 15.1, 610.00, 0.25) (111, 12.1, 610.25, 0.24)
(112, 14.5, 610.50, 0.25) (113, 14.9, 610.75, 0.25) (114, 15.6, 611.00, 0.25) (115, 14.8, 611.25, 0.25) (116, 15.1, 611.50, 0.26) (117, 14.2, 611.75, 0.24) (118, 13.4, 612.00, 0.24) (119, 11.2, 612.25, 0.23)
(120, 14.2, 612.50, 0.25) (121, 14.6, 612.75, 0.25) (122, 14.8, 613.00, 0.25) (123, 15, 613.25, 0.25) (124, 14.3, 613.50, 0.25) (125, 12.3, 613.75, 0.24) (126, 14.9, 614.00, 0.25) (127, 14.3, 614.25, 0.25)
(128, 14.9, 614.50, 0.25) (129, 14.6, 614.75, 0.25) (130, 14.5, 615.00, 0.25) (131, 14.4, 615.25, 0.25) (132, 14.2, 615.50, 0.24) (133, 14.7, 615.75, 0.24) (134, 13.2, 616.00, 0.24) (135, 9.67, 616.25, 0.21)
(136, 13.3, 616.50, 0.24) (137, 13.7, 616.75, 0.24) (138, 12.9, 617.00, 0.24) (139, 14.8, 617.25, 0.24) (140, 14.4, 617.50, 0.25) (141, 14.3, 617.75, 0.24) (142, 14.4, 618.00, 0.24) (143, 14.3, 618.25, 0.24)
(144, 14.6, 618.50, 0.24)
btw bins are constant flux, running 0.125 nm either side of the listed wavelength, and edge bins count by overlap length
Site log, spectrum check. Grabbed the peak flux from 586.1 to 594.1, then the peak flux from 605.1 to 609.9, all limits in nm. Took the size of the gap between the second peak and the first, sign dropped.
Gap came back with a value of 0.30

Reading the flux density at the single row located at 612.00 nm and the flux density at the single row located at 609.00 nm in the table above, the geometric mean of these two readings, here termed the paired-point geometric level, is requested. 13.8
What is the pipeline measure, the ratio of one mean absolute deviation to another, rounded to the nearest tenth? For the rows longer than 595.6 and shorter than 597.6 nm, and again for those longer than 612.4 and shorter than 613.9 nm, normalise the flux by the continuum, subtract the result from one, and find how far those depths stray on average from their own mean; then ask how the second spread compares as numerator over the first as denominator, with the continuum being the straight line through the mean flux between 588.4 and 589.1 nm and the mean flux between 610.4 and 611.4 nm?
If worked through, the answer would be 2.5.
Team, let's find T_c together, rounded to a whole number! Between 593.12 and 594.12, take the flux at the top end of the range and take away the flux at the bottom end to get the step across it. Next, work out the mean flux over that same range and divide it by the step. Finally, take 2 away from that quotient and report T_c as -78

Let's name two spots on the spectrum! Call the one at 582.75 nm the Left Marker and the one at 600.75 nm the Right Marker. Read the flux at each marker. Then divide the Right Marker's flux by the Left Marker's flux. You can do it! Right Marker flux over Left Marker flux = 0.88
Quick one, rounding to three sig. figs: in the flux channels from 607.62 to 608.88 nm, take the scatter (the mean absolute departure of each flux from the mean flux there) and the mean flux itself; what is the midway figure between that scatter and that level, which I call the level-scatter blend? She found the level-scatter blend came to 7.49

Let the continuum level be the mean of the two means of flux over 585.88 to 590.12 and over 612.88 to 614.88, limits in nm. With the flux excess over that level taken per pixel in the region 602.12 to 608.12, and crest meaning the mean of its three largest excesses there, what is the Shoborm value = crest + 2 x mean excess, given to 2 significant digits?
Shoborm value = 4.7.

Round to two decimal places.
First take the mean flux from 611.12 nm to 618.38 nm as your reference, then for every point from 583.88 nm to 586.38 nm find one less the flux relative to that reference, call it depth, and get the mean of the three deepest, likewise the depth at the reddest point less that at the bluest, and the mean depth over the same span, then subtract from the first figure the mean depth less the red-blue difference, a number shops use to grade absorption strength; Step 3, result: 0.11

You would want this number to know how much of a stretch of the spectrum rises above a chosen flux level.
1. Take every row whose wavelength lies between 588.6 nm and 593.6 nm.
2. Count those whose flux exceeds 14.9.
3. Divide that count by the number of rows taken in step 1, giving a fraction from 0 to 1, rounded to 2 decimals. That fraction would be 0.25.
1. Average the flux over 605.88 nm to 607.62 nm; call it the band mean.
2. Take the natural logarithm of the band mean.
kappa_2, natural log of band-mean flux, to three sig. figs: 2.71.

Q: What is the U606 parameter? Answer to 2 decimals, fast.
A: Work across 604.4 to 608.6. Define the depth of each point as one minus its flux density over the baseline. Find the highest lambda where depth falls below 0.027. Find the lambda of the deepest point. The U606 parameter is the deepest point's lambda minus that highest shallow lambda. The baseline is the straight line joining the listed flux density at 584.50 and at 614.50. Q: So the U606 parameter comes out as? -2.00 nm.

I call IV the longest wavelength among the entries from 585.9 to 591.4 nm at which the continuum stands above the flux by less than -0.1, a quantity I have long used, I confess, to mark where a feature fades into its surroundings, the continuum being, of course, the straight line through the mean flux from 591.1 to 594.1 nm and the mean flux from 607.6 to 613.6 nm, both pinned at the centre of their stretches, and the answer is 591.00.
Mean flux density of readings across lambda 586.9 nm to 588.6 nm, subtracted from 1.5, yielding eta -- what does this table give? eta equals -13.0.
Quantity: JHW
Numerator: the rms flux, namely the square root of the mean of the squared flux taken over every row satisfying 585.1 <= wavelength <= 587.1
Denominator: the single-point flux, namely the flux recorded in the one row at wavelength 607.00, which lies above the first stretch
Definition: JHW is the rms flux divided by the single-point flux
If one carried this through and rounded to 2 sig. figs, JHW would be 0.94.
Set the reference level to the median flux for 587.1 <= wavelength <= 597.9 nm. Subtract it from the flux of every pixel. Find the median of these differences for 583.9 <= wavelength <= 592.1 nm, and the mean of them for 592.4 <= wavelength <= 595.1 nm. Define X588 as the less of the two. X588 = 0.2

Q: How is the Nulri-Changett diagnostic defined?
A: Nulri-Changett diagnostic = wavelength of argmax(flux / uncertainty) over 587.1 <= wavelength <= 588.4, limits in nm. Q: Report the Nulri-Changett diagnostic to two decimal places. 587.75 nm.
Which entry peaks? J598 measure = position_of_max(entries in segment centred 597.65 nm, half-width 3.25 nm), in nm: 594.50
